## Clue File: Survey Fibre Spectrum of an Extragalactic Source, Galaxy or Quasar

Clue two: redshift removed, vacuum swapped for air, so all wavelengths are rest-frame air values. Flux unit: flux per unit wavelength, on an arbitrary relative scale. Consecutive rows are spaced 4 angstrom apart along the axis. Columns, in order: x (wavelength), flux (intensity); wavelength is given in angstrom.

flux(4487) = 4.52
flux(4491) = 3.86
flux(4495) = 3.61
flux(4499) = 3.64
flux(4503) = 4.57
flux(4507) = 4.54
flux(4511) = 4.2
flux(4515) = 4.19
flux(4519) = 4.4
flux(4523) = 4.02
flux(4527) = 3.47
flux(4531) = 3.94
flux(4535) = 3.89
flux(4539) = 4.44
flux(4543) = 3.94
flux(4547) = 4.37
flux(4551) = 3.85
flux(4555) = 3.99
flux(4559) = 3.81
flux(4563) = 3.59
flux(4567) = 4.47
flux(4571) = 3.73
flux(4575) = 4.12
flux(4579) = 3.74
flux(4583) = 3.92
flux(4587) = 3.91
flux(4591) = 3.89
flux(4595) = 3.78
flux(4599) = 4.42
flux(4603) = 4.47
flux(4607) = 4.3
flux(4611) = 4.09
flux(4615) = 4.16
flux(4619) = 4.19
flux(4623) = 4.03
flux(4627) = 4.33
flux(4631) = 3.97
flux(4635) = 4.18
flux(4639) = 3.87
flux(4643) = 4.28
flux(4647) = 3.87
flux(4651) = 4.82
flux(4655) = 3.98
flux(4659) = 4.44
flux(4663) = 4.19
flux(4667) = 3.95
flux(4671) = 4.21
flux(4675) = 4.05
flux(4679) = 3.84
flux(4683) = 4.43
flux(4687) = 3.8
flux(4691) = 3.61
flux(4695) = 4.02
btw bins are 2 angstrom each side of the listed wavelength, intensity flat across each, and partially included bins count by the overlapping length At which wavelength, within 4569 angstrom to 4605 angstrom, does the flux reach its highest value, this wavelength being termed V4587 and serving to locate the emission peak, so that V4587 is 4603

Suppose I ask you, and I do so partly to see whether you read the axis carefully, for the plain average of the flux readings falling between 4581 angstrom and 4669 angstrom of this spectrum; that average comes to 4.14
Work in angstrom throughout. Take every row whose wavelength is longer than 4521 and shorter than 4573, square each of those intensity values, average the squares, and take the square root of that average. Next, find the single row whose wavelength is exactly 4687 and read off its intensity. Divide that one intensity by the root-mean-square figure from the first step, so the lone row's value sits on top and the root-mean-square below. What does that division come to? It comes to 0.956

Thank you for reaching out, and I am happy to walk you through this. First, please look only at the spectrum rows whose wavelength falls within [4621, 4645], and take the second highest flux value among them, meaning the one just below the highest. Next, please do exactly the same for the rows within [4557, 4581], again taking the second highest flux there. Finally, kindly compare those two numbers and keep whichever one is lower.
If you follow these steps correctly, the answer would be 4.12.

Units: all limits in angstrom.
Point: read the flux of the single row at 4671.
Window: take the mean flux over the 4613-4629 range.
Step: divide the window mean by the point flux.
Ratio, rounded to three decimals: 0.992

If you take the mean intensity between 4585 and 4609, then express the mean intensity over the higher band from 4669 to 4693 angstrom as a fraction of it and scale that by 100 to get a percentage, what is 97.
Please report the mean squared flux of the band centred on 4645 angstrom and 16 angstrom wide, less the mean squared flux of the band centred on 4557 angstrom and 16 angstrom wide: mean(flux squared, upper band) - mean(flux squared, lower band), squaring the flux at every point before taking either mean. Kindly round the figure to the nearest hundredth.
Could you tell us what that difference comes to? 3.34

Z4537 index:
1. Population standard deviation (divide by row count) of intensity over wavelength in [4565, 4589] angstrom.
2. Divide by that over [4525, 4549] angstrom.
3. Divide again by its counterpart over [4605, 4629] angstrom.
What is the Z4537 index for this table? 7.4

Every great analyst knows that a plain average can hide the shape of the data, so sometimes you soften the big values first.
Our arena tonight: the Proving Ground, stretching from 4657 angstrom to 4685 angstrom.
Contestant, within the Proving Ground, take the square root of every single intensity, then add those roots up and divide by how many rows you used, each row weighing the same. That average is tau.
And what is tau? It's 2.04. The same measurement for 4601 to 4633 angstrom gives 2.05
